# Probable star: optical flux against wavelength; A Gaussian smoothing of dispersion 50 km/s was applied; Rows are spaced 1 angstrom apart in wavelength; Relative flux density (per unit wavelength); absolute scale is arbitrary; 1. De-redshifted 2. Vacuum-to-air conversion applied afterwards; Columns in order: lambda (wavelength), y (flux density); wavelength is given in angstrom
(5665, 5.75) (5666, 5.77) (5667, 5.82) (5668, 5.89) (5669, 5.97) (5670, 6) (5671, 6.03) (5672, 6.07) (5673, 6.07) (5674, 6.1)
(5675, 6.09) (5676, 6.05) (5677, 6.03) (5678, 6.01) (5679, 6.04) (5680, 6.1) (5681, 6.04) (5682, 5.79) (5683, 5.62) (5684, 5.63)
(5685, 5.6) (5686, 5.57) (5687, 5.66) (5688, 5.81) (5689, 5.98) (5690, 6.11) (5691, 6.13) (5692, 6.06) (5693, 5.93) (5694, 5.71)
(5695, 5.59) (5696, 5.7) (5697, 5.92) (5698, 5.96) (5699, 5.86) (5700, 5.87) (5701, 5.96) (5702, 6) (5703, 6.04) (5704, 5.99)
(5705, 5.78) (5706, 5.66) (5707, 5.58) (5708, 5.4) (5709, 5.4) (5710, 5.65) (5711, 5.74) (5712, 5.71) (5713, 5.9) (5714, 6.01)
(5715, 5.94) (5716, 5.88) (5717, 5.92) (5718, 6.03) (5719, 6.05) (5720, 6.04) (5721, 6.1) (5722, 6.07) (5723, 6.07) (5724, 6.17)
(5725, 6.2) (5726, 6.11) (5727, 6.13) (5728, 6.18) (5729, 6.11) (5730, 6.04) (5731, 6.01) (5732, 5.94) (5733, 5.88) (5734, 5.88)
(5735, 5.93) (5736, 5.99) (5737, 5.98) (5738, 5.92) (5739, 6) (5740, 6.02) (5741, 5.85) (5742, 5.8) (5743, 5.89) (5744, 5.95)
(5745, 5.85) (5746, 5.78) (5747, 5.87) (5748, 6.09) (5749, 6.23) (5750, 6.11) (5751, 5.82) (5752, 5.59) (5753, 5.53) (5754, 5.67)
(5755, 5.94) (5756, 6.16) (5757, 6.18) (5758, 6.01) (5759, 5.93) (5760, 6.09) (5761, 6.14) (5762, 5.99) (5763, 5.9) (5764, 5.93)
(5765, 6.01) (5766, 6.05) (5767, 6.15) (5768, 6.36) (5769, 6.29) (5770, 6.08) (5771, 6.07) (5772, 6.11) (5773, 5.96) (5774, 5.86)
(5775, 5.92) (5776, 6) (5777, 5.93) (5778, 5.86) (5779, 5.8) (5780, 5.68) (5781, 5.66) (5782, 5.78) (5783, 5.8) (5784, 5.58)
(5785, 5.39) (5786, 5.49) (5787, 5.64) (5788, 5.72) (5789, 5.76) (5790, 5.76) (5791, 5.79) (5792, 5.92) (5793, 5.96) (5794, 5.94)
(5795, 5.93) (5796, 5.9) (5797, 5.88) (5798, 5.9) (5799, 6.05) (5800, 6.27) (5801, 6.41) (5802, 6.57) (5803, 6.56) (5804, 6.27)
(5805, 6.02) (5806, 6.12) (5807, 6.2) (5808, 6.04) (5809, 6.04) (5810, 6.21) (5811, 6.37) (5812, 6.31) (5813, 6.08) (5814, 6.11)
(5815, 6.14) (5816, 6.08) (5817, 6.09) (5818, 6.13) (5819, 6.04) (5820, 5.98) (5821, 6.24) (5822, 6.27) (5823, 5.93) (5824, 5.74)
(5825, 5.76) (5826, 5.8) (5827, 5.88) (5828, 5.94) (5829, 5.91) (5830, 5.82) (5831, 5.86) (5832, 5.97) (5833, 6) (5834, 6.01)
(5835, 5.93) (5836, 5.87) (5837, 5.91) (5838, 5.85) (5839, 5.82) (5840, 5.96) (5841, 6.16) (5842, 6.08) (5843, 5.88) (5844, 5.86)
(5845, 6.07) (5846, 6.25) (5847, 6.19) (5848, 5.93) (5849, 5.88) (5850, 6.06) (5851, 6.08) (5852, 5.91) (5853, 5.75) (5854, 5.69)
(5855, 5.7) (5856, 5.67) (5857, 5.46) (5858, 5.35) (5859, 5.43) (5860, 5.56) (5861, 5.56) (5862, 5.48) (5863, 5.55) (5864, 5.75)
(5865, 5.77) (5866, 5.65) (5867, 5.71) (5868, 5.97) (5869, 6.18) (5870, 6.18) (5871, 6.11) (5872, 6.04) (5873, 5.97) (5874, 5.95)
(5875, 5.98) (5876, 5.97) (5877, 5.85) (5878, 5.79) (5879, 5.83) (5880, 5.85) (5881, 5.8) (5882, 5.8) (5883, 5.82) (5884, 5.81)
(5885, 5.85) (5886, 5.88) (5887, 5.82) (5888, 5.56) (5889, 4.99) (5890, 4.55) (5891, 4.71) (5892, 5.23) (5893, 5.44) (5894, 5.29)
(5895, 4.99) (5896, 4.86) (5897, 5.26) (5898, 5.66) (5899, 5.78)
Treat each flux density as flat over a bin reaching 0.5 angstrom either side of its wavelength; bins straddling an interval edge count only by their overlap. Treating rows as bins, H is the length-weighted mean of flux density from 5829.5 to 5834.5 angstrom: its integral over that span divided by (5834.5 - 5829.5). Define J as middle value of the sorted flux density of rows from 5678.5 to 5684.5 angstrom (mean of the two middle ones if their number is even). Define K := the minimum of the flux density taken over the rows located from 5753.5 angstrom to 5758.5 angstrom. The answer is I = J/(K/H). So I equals 6.19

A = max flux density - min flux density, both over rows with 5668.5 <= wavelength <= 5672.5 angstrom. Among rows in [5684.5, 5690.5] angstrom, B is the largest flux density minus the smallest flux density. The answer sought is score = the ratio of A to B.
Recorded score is 0.19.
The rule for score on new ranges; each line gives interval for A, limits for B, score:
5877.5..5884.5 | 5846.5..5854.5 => 0.12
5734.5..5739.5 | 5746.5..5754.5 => 0.11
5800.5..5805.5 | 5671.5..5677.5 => 7.86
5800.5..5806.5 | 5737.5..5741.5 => 3.24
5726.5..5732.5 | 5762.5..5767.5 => 0.96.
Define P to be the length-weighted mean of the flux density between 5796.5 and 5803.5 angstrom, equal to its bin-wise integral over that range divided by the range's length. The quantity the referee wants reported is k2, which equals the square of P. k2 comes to 38.9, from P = 6.23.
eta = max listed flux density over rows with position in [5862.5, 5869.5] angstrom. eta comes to 6.18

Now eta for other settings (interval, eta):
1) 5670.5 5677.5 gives 6.1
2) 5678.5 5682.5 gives 6.1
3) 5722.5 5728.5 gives 6.2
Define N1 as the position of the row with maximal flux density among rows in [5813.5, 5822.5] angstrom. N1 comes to 5822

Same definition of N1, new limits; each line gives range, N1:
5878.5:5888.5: 5886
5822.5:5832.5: 5832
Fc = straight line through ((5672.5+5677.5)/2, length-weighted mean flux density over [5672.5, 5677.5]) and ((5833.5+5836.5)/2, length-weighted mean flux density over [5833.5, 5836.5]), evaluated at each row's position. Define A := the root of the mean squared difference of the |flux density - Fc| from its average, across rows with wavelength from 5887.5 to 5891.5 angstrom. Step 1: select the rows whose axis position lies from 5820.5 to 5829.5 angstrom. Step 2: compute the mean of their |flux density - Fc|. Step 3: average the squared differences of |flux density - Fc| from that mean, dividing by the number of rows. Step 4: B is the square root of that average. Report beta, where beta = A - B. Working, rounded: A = 0.38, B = 0.11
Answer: 0.27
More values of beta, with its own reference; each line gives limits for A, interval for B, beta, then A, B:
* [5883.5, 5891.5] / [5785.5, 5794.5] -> 0.37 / 0.52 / 0.15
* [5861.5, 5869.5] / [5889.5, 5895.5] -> -0.21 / 0.11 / 0.32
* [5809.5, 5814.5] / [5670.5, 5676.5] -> 0.10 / 0.11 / 0.01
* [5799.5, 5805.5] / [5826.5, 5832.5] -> 0.15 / 0.19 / 0.04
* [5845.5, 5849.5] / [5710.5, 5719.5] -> 0.03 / 0.14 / 0.11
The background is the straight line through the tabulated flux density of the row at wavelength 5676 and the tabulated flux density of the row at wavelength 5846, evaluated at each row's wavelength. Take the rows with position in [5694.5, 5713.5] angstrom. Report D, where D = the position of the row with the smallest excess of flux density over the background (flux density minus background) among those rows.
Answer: 5709 angstrom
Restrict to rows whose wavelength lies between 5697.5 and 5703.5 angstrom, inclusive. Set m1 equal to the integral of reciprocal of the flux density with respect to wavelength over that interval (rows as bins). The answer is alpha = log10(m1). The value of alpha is 0.0038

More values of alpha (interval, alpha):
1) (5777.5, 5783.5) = 0.0175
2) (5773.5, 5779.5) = 0.0077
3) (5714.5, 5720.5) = 0.0017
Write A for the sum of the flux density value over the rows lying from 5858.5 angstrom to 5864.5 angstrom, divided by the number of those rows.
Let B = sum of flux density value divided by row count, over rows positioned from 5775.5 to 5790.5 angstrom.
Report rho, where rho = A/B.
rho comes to 0.97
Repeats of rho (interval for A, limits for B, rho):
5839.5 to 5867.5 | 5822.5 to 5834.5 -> 0.99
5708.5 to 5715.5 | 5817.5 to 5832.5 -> 0.97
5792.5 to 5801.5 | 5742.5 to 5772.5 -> 1.01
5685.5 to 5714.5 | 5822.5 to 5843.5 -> 0.98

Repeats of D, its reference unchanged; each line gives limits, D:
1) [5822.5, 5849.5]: 5824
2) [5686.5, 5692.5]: 5687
